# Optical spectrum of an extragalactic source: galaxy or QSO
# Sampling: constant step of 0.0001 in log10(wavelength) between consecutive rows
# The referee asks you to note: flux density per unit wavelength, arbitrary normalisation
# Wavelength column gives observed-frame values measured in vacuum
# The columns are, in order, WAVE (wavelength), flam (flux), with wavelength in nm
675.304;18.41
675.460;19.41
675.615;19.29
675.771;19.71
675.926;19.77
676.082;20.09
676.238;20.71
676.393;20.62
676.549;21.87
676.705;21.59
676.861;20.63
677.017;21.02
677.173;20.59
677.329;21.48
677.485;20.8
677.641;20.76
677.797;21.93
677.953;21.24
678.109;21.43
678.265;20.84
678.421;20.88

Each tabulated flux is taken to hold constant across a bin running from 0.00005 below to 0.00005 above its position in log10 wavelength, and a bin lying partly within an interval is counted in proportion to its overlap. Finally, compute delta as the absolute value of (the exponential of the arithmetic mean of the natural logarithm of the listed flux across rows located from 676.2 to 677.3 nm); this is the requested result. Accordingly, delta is 21.0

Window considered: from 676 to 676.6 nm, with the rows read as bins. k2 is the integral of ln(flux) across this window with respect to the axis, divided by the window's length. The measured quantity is 3.03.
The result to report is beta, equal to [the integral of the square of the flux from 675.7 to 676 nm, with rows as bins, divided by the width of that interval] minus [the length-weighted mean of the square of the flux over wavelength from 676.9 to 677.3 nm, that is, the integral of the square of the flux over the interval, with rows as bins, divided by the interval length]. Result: -45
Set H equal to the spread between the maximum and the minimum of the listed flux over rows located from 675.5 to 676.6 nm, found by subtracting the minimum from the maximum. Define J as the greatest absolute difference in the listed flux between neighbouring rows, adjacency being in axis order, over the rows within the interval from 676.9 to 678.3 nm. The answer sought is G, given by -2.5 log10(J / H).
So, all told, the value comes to 0.9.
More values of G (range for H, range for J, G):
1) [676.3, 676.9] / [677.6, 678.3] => 0.1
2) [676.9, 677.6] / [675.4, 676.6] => -0.4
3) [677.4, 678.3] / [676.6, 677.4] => 0.2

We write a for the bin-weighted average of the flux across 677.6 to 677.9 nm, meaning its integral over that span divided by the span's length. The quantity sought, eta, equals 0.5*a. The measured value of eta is 10.7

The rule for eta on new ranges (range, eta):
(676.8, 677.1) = 10.4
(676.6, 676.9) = 10.6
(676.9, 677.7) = 10.5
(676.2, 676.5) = 10.4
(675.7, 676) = 9.9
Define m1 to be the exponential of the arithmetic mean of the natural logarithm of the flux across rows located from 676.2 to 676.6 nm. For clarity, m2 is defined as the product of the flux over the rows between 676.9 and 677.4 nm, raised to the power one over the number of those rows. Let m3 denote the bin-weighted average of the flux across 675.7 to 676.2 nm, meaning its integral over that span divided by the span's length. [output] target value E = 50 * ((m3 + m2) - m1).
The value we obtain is 995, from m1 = 21.1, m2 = 21.0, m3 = 19.9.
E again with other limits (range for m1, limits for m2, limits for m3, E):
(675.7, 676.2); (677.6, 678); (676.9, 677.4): 1121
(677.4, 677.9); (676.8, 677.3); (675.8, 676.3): 986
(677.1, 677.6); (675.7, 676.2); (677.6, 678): 1014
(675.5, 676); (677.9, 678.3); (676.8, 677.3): 1120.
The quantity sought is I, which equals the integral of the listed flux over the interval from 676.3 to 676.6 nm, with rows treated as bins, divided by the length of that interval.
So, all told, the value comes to 21.2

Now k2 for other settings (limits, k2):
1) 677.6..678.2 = 3.06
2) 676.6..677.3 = 3.04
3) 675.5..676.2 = 2.98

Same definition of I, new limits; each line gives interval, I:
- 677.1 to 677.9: 21.1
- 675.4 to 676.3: 19.8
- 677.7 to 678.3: 21.4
